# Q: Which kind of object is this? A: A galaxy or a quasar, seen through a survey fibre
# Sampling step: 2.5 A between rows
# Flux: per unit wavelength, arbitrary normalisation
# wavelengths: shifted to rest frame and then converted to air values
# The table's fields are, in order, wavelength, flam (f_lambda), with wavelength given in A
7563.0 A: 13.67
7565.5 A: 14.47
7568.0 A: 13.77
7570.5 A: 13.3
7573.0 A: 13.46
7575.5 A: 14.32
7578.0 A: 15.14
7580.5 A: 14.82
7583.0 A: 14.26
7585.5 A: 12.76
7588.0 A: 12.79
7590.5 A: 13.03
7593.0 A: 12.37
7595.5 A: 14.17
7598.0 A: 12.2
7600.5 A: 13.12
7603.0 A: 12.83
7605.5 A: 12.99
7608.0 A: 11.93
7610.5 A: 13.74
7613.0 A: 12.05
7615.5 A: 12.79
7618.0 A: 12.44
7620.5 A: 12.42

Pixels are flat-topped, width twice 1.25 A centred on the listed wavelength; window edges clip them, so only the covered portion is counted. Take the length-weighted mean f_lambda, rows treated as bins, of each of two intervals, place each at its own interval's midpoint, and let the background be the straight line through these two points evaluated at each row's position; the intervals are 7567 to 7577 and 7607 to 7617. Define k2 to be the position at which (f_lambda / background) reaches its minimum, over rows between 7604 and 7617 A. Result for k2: 7608.0 A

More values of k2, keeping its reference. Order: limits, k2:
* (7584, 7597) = 7593.0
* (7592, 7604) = 7598.0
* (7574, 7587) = 7585.5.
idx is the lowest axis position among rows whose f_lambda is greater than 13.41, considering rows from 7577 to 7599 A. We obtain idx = 7578.0 A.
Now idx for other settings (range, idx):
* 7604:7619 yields 7610.5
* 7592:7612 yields 7595.5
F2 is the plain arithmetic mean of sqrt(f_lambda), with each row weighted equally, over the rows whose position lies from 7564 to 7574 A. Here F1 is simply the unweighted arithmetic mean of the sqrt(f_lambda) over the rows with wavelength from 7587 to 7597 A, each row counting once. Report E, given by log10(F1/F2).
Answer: -0.011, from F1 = 3.62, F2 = 3.71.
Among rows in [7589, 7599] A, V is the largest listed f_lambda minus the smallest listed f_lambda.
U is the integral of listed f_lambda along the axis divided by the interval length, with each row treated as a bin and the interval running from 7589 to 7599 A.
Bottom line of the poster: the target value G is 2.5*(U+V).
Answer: 37.3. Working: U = 13.0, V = 1.97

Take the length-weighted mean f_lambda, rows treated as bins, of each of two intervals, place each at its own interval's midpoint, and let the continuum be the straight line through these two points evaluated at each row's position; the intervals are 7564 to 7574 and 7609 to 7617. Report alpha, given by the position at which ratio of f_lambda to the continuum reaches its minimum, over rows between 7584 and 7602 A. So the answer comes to 7598.0 A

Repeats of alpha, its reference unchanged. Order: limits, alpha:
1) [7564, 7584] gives 7570.5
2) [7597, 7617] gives 7608.0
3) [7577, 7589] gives 7585.5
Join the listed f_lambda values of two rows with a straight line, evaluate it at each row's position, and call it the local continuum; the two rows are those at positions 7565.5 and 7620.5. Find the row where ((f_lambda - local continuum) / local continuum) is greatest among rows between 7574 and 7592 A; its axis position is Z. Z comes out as 7578.0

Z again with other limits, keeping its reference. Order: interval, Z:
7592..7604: 7595.5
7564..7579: 7578.0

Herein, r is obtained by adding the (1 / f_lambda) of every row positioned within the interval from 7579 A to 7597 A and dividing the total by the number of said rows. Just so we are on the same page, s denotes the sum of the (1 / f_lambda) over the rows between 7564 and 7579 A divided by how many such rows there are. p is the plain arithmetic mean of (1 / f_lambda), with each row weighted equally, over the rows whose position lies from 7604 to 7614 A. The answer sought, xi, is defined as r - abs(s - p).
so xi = 0.0667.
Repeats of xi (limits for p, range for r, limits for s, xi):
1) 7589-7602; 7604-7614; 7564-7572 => 0.0742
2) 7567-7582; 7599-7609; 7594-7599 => 0.0734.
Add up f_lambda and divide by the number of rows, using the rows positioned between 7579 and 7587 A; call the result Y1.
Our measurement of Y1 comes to 13.9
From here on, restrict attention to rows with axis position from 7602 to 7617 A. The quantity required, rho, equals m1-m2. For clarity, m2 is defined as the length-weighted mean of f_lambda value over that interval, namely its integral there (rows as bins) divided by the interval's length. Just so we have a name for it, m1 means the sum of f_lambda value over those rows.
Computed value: 64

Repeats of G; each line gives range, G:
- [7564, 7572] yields 37.5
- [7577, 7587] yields 41.4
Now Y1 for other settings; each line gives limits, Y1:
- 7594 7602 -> 13.2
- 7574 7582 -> 14.8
